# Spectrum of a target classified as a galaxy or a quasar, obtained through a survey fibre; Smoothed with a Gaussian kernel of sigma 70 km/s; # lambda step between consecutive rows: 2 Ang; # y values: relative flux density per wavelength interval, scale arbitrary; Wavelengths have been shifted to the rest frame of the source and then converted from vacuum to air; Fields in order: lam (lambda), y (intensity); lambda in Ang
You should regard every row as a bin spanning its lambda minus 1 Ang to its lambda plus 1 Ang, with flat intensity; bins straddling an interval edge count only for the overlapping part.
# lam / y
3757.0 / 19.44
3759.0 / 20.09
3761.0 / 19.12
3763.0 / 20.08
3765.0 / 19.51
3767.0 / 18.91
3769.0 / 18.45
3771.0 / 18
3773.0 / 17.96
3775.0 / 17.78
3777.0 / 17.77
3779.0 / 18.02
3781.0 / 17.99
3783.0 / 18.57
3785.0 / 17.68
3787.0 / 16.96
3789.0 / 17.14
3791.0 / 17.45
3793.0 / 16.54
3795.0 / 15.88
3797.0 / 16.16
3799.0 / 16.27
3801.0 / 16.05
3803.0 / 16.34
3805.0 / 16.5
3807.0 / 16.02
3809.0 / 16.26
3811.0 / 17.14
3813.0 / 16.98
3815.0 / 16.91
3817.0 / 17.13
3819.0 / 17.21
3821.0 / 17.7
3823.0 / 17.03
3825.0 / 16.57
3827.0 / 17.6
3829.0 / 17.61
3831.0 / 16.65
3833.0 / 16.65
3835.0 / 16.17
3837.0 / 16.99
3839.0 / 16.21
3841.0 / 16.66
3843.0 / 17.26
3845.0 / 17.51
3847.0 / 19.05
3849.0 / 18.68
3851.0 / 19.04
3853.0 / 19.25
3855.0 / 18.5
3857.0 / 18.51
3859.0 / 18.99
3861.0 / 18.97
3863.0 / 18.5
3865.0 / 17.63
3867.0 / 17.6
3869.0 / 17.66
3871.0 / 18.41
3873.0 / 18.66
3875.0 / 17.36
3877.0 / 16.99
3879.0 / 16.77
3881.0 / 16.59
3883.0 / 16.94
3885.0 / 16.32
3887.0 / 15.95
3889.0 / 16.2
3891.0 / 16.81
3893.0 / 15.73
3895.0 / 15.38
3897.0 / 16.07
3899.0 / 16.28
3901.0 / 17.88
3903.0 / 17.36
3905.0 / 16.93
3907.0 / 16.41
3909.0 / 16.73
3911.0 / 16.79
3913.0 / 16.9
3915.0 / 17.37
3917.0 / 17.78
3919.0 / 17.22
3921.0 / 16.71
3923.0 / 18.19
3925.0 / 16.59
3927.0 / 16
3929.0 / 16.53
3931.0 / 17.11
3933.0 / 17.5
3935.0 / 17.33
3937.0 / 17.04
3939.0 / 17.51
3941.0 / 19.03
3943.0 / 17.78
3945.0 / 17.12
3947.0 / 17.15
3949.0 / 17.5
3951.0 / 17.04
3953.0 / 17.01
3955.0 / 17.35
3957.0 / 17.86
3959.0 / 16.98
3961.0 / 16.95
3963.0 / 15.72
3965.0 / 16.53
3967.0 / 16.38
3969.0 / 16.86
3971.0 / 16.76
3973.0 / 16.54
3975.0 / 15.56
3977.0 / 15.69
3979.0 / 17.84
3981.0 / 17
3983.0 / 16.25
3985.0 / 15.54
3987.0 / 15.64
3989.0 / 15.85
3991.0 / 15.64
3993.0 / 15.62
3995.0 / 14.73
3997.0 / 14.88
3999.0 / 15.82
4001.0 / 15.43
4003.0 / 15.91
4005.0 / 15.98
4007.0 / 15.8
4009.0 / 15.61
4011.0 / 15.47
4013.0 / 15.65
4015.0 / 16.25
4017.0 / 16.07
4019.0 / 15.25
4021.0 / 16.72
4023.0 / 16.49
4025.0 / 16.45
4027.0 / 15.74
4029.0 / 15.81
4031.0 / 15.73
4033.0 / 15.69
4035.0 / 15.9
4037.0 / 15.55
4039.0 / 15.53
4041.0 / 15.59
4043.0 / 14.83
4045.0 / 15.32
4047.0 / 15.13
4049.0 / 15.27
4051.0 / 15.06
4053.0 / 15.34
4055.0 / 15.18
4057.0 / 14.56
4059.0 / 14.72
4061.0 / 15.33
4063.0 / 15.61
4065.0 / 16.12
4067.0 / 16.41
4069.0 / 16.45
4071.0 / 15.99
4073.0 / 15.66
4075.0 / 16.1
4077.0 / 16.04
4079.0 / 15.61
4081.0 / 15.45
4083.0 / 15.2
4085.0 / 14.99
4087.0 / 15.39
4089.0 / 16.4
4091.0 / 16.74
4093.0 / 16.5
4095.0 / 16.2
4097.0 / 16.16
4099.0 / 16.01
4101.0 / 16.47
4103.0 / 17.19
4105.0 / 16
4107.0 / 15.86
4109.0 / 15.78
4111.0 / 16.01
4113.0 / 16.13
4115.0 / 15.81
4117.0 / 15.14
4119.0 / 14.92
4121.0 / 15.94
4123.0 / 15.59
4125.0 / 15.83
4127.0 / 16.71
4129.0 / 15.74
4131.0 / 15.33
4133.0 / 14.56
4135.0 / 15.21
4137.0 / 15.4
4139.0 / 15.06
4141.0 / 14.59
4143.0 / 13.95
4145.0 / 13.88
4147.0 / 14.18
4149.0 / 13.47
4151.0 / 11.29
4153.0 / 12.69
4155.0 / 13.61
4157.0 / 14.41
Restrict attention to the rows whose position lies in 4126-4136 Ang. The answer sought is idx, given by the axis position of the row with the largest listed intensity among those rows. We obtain 4127.0 Ang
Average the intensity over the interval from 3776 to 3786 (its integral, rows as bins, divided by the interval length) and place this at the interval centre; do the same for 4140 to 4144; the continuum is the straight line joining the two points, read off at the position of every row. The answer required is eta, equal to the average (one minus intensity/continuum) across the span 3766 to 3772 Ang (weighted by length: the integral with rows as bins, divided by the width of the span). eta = -0.02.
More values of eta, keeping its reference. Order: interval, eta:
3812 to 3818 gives 0.04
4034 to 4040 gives -0.02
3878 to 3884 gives 0.01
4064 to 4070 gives -0.09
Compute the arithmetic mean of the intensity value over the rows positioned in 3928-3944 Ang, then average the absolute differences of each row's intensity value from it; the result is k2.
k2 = 0.48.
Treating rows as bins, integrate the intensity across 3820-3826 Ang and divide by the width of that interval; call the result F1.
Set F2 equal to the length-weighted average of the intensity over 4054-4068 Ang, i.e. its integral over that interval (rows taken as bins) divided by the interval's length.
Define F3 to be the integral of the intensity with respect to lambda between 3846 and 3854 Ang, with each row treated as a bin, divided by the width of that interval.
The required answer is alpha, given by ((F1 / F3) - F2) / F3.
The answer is -0.76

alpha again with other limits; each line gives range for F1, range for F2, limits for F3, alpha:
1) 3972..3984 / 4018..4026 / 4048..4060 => -1.01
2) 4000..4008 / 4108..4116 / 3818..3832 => -0.87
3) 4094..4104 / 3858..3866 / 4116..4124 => -1.13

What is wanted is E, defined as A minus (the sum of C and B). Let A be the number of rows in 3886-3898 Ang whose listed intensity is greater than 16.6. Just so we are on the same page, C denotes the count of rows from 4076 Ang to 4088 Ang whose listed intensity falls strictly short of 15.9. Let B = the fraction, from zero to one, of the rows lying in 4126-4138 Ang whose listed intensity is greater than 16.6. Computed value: -4.17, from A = 1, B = 0.17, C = 5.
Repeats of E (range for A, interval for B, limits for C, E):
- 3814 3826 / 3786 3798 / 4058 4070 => 1.50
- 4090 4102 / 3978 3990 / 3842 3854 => 0.67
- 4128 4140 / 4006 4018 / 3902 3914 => 0.00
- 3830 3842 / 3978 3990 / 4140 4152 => -2.33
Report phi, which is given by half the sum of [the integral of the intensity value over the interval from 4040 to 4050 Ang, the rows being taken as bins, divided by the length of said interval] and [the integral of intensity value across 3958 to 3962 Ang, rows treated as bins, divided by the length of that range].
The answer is 16.1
